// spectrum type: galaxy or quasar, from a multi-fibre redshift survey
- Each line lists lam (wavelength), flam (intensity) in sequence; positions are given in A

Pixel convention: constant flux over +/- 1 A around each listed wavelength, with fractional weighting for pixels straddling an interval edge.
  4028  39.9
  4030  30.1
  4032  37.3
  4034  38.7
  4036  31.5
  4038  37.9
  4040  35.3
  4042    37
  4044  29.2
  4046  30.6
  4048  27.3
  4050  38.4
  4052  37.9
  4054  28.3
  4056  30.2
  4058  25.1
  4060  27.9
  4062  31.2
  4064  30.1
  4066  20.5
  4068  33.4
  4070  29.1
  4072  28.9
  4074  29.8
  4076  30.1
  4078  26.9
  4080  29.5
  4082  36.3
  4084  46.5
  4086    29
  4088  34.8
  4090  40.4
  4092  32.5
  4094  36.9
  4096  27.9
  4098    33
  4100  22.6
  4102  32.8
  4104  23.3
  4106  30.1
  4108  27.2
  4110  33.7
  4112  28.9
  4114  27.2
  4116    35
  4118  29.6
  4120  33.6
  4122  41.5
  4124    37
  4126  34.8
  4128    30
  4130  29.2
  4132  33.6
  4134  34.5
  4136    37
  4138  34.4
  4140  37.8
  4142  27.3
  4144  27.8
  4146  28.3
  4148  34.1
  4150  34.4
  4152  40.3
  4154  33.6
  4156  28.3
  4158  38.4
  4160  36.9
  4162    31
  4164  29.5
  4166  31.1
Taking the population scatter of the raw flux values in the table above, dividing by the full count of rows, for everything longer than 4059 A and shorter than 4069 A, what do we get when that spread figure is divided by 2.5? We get 1.8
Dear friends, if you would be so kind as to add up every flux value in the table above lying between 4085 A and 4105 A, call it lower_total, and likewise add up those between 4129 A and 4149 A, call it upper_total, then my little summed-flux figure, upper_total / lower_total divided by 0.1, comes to 10.3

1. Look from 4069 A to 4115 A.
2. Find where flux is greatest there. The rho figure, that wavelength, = 4084 A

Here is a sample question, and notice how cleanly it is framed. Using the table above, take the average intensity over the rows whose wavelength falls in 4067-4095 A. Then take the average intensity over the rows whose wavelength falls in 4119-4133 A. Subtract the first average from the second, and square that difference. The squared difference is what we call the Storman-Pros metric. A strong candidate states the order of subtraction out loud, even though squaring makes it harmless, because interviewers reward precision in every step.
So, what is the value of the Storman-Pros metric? 1.2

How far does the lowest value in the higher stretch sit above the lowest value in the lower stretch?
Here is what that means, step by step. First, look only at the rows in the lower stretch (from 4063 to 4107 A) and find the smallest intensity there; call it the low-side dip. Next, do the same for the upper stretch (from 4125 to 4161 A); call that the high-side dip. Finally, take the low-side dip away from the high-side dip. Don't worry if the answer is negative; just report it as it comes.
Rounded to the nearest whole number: 7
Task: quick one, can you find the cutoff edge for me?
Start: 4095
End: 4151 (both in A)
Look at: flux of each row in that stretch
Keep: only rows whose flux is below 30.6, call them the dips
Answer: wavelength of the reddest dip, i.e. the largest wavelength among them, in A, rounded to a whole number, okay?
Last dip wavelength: 4146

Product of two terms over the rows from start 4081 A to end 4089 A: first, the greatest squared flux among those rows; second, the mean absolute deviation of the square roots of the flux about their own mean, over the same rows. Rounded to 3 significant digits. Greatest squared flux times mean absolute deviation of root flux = 851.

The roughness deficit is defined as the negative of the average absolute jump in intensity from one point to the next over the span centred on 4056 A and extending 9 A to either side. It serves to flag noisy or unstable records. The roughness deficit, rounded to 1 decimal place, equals -4.4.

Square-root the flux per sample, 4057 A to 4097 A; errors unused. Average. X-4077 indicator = 5.58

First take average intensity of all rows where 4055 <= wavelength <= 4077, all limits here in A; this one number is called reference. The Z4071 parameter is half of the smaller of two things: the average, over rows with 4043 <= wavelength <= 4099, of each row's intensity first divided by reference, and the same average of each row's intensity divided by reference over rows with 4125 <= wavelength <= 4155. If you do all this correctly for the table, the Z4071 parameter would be 0.548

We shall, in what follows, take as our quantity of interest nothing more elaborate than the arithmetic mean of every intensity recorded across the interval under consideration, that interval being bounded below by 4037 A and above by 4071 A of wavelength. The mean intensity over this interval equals 31.1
